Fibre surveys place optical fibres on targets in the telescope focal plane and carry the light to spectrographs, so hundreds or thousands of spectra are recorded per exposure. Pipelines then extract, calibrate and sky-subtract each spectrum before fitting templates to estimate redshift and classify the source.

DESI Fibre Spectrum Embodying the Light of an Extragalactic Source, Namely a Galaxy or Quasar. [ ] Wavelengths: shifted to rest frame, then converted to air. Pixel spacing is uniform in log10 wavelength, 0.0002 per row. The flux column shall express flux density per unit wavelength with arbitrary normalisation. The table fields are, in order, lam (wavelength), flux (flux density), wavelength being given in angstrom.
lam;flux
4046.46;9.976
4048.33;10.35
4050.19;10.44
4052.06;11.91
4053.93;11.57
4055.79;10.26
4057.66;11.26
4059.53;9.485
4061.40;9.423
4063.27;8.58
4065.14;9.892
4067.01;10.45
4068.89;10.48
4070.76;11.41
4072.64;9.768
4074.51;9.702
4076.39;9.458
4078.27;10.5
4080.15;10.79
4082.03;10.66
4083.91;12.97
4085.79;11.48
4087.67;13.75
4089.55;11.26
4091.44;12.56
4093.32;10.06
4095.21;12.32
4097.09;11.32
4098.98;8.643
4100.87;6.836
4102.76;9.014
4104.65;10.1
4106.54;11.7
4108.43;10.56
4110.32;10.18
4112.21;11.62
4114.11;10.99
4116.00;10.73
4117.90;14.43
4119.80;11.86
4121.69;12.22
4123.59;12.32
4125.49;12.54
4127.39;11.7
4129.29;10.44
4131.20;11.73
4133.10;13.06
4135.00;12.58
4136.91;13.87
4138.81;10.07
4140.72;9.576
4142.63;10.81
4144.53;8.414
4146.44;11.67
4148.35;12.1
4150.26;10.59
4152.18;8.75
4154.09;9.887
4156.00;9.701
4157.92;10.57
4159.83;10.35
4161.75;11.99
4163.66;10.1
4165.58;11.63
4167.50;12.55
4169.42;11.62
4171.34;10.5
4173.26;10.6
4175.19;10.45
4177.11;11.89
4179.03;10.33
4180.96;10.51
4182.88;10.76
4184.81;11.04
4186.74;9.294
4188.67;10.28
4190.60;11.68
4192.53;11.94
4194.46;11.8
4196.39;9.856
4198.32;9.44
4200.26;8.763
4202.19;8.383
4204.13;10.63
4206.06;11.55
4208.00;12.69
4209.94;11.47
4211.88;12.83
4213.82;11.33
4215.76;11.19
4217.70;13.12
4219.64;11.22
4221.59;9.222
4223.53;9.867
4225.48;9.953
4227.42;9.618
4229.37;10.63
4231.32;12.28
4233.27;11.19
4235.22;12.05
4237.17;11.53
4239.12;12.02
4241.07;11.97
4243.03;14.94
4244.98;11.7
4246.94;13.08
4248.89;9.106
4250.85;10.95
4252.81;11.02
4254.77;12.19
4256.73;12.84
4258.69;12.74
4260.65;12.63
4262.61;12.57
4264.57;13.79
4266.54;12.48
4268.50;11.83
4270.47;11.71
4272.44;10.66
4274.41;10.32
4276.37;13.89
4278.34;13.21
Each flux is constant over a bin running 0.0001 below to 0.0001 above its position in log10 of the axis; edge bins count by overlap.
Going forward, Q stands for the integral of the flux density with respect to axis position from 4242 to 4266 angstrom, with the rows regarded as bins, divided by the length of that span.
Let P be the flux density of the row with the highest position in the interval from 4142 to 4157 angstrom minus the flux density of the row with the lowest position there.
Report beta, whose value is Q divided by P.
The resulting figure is -11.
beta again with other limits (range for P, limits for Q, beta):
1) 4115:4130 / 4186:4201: -36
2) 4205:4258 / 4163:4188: 8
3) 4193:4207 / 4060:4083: -40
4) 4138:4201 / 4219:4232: -8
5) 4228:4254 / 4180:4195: 28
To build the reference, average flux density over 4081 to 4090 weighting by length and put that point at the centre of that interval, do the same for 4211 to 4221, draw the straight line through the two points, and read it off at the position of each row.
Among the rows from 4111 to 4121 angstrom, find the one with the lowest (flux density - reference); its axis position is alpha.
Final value 4116.00 angstrom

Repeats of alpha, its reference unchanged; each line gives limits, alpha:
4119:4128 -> 4127.39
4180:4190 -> 4186.74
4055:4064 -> 4063.27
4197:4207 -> 4202.19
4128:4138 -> 4129.29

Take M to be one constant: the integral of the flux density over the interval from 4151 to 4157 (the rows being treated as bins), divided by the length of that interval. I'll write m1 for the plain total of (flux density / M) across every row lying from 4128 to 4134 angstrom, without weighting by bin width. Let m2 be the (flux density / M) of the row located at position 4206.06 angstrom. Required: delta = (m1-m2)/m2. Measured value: 2.05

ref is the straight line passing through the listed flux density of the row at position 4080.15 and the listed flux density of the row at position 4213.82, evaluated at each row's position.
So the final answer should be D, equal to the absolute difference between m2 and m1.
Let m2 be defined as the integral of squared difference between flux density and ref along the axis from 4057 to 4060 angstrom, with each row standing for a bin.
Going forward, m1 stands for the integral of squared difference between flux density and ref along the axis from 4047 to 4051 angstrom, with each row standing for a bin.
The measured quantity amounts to 2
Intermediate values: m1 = 0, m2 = 3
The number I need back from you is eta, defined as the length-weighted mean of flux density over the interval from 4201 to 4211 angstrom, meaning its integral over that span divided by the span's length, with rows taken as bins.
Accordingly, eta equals 10.9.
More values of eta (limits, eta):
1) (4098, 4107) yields 9.1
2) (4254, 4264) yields 12.7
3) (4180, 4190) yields 10.4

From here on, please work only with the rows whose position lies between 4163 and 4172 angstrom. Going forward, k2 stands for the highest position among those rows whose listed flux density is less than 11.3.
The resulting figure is 4171.34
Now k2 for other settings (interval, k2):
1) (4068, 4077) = 4076.39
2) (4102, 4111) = 4110.32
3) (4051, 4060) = 4059.53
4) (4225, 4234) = 4233.27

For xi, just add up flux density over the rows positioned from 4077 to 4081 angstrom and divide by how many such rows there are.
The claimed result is 10.6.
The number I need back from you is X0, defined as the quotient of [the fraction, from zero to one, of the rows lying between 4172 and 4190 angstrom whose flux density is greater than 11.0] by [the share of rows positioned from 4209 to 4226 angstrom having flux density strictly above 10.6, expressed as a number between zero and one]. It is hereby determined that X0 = 0.33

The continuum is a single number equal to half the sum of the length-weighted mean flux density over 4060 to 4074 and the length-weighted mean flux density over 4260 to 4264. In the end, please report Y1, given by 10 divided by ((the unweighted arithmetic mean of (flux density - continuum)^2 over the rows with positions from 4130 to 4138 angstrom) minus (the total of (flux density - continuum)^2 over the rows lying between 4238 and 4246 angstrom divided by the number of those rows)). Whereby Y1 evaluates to -14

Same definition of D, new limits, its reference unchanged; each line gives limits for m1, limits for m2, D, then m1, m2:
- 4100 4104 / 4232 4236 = 35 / 36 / 1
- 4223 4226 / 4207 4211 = 2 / 6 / 4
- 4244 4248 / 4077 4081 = 5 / 6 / 1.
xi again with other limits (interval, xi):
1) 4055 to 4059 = 10.8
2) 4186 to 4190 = 9.8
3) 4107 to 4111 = 10.4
